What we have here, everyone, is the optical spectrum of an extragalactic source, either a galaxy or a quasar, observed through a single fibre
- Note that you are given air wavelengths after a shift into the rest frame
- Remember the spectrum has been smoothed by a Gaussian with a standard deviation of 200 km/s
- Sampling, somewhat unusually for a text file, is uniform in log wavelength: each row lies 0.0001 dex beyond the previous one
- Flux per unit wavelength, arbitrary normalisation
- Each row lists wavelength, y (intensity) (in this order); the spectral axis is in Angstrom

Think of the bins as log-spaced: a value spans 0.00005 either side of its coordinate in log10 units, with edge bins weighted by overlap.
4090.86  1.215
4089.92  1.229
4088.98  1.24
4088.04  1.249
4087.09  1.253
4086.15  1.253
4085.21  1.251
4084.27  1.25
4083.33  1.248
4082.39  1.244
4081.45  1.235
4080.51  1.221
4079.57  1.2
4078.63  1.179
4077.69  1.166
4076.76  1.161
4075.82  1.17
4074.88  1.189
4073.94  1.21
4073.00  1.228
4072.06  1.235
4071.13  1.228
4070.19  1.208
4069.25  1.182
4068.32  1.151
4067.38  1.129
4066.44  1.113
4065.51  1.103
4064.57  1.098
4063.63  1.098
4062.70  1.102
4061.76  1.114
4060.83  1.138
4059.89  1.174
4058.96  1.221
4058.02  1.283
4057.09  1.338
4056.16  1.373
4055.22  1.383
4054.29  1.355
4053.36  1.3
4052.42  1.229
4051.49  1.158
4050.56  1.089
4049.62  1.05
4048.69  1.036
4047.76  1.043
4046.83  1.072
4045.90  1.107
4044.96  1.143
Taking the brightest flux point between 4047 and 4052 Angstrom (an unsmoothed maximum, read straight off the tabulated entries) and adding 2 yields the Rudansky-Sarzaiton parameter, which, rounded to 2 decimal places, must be 3.16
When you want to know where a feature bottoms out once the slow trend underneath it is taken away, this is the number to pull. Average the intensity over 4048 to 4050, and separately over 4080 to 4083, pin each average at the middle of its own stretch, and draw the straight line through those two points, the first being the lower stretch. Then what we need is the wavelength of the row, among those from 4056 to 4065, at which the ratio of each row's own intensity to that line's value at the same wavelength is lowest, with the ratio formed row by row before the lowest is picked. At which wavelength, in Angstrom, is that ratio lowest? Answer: 4064.57 Angstrom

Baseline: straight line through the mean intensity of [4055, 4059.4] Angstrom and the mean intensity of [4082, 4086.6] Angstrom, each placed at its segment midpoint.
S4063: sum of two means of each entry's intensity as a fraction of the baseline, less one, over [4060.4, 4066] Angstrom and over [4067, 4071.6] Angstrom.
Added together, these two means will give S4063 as -0.23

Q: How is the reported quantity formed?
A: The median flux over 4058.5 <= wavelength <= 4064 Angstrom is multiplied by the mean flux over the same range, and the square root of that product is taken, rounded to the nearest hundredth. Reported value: 1.13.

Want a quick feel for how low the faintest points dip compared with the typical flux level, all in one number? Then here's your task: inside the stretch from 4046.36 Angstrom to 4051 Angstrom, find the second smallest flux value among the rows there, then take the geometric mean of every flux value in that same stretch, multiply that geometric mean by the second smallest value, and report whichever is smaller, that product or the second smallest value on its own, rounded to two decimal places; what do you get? 1.04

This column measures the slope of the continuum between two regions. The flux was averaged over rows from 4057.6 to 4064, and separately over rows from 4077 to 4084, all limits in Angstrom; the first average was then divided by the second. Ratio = 0.957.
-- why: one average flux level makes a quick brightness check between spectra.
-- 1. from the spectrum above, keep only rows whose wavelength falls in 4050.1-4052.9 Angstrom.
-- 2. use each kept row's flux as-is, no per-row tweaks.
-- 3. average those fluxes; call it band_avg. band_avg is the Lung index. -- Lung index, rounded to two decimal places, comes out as 1.16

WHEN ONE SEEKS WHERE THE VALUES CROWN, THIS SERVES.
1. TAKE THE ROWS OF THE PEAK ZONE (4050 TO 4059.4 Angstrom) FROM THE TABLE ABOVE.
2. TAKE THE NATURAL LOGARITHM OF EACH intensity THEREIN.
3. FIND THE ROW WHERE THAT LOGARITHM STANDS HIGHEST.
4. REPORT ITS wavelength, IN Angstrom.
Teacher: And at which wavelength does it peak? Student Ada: 4055.22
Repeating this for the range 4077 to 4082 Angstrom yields 4081.45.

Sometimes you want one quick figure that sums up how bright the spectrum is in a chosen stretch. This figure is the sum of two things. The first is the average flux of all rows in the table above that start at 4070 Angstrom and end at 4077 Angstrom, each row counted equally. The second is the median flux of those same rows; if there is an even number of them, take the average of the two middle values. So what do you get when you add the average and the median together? 2.41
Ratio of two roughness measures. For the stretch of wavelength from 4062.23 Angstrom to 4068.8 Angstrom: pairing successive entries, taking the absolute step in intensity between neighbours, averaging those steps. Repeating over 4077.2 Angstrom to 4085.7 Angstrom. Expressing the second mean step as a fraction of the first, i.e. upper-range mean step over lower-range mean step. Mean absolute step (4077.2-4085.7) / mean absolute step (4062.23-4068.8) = 1.1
